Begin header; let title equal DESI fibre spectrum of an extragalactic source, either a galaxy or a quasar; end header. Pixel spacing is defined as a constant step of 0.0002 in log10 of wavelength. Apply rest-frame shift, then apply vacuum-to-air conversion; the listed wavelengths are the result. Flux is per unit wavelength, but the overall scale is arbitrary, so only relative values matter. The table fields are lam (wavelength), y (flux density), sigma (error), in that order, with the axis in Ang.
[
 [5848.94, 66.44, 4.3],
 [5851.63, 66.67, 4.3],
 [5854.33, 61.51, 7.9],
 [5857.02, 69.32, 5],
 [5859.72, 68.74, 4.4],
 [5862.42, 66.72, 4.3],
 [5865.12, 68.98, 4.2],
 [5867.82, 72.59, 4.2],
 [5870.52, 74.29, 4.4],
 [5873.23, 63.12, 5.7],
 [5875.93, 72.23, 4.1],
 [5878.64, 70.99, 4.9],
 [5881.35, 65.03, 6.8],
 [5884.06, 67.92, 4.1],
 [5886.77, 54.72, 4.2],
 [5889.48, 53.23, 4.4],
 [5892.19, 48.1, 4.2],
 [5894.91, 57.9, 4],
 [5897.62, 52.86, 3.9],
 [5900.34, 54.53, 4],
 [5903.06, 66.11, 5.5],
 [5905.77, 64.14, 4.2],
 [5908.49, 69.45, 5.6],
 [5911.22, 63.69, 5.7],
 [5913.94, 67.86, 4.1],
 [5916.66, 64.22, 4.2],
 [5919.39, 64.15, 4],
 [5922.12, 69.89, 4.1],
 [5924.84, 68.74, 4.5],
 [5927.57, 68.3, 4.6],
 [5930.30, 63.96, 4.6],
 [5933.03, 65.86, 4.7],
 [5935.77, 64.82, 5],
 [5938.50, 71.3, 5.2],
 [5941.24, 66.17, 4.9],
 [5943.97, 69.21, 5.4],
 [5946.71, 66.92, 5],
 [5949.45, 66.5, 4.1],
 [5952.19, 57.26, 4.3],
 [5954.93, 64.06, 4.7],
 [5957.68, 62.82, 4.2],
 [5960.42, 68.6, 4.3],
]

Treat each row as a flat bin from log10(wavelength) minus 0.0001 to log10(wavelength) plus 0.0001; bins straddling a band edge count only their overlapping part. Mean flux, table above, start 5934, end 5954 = 66.0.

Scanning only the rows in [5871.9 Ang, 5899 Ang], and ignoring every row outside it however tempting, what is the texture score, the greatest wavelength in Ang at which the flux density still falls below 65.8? 5897.62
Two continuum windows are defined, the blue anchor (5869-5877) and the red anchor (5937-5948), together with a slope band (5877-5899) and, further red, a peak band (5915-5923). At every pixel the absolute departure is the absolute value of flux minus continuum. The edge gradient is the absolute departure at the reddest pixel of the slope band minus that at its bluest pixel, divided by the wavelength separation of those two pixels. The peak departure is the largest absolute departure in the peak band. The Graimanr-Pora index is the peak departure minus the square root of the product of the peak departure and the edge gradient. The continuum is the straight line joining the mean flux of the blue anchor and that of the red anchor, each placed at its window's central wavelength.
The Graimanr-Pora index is 2.8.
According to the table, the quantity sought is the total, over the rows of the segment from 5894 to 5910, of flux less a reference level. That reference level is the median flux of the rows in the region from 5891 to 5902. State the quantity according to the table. 43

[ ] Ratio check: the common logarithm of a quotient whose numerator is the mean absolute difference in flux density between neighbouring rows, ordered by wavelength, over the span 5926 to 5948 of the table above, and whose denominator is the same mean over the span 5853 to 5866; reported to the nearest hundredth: 0.04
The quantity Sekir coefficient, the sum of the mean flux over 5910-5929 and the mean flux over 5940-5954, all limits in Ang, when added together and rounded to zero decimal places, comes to 132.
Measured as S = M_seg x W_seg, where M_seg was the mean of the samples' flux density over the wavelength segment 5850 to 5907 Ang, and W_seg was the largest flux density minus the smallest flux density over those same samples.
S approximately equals 1671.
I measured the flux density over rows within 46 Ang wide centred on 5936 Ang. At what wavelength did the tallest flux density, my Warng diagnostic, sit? 5938.50 Ang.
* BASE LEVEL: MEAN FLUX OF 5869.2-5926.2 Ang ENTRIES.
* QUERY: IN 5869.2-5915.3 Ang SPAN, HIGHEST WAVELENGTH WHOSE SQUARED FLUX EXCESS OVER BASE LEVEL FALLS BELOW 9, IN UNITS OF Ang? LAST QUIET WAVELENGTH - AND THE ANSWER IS 5911.22 Ang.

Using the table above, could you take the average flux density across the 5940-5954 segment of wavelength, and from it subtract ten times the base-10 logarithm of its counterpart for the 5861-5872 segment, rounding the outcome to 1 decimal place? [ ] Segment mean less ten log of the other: 46.7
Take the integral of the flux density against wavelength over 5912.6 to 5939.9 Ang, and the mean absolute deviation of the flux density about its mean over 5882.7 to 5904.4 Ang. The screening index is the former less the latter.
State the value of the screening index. 1821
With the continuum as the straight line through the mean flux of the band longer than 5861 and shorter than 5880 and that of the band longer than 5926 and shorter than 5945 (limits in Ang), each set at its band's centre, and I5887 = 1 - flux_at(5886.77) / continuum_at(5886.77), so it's 0.209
